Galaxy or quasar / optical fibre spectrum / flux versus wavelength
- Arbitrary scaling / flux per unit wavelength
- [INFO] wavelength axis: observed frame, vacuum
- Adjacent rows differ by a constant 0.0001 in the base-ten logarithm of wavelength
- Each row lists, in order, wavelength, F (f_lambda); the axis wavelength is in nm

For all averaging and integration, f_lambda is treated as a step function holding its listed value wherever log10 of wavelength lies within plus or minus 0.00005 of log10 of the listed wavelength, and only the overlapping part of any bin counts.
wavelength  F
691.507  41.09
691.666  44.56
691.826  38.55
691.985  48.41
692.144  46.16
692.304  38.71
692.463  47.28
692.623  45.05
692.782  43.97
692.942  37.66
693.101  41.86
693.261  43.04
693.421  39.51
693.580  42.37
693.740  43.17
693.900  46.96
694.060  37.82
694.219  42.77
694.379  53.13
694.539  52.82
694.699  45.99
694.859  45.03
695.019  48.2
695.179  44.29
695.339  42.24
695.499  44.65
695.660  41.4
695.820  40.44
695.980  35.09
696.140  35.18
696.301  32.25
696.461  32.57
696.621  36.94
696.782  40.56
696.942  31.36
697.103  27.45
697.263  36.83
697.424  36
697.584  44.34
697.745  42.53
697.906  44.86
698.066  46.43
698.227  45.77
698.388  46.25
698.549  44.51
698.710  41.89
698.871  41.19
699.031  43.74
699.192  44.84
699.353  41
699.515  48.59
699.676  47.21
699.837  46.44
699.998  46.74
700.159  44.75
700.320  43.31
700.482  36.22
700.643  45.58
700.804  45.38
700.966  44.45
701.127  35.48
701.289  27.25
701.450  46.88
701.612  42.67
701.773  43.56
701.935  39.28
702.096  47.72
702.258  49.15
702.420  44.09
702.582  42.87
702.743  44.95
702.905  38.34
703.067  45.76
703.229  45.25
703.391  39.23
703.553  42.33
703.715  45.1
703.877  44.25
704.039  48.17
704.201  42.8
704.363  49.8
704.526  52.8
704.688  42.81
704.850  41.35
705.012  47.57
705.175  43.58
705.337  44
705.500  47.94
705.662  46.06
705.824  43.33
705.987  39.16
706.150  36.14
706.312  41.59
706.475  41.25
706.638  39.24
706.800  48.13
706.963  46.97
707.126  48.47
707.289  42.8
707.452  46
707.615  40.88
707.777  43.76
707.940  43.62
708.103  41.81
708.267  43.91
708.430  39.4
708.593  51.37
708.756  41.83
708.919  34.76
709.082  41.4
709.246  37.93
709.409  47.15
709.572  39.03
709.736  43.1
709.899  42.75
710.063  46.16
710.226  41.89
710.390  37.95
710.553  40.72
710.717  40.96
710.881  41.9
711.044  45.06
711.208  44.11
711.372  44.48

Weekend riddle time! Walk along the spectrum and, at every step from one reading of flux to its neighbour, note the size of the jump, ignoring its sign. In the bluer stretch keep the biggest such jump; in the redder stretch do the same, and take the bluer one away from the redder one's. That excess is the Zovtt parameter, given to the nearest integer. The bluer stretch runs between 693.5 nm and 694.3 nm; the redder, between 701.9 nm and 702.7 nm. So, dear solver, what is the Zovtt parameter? -1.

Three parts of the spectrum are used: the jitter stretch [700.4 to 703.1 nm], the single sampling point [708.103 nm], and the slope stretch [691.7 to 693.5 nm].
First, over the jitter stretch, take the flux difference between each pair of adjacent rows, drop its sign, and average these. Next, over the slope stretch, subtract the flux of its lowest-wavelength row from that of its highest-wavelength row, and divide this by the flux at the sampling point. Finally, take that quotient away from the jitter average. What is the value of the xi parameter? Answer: 5.5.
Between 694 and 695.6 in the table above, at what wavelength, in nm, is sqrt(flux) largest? 694.379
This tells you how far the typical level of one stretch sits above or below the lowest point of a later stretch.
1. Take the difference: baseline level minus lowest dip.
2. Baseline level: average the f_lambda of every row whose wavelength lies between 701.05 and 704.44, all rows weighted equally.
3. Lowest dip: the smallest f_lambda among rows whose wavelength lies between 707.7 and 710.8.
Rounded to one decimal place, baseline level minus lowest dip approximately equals 8.3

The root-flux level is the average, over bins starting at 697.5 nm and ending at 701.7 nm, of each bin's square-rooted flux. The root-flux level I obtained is 6.58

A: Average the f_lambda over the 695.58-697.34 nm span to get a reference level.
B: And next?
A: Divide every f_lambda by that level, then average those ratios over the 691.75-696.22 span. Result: 1.22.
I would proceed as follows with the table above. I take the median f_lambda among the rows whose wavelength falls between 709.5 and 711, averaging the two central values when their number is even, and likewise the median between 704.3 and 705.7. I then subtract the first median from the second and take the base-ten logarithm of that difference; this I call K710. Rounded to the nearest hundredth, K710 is 0.62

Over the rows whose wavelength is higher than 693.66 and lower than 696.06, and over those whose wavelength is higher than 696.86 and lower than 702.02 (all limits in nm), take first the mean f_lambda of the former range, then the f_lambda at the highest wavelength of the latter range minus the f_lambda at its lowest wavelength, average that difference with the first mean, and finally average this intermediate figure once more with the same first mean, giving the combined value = 35.2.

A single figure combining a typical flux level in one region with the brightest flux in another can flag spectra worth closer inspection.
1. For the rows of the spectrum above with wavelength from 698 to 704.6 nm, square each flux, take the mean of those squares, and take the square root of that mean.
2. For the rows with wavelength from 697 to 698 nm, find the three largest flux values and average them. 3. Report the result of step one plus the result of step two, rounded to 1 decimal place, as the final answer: 88.1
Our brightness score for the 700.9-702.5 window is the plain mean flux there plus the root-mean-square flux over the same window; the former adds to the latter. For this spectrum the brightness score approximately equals 85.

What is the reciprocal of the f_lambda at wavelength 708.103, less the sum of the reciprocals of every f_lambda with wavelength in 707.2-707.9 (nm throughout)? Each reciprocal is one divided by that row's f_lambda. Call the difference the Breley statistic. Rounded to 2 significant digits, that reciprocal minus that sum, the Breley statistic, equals -0.068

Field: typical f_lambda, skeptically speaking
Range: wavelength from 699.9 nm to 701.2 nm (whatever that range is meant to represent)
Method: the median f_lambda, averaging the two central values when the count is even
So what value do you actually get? 44.6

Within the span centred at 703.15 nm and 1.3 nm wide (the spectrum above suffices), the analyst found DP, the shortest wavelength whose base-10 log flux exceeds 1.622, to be 702.582 nm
